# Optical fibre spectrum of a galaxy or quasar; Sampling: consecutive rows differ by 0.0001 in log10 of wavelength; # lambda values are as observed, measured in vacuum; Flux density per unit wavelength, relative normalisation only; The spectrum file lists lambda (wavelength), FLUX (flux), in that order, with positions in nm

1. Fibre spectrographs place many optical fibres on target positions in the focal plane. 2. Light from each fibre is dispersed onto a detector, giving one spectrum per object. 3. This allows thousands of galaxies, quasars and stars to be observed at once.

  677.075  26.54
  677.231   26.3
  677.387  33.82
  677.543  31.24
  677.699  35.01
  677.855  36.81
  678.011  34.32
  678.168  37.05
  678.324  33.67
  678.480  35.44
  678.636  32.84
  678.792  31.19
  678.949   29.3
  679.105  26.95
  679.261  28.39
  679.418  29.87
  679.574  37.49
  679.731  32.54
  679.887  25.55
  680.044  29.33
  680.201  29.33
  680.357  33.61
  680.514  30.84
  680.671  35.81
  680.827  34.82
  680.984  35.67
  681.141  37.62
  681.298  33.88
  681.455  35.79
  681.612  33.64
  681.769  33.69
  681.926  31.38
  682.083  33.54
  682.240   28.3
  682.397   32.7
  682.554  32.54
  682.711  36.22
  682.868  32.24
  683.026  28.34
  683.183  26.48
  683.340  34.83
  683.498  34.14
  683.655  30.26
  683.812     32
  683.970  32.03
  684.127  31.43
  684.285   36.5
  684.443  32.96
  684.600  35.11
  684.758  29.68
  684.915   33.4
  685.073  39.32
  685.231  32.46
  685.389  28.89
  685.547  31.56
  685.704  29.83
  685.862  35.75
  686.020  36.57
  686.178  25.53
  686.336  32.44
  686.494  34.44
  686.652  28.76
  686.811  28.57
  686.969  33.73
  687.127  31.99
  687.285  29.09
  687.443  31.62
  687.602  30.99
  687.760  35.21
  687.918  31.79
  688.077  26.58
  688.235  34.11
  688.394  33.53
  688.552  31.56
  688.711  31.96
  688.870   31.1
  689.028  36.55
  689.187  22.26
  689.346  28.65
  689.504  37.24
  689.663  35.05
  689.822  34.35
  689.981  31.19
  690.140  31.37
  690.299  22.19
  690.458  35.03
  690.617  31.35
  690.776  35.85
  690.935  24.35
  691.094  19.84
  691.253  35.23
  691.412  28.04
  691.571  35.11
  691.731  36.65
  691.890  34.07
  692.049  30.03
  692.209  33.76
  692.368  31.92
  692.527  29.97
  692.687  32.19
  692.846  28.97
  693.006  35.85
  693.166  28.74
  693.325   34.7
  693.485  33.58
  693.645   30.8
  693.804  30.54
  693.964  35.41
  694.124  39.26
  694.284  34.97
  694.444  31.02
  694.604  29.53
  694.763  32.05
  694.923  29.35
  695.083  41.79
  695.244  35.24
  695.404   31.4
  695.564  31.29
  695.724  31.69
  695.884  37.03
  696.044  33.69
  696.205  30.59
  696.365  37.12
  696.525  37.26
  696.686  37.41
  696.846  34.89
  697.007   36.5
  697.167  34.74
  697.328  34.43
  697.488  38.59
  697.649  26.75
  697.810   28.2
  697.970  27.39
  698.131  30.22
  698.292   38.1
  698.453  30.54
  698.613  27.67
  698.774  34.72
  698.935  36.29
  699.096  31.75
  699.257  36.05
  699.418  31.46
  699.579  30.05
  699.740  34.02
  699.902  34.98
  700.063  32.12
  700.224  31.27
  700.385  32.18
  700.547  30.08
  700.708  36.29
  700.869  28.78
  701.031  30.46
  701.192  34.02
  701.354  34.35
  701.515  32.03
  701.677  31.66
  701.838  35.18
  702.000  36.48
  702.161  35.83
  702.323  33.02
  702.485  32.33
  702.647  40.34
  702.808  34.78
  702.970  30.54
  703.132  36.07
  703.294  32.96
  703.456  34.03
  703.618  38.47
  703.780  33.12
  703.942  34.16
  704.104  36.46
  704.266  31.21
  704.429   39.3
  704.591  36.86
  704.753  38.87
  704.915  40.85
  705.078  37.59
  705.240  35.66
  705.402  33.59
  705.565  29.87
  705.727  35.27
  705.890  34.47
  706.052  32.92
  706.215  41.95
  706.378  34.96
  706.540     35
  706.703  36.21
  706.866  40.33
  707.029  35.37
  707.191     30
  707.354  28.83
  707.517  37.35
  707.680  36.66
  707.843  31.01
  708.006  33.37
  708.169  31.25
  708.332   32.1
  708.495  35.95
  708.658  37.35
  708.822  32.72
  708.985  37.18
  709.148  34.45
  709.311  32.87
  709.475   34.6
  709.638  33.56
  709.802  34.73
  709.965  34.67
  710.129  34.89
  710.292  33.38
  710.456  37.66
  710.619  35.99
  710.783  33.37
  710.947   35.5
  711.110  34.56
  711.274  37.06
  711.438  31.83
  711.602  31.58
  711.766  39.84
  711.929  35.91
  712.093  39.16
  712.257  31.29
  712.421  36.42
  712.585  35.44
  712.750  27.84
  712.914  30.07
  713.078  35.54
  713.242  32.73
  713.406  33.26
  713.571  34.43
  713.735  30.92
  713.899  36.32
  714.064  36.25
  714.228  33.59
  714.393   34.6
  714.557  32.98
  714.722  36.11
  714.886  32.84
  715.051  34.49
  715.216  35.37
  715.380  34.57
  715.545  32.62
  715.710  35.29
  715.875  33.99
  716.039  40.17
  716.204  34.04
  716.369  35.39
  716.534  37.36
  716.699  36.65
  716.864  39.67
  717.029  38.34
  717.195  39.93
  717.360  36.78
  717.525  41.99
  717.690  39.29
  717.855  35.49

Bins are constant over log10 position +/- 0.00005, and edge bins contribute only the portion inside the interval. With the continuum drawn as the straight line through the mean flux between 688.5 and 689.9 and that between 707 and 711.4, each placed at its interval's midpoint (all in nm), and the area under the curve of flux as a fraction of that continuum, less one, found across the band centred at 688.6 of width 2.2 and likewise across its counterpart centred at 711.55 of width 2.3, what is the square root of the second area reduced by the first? 0.25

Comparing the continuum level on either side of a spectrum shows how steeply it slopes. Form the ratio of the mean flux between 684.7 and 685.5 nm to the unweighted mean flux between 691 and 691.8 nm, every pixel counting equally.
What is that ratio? 1.06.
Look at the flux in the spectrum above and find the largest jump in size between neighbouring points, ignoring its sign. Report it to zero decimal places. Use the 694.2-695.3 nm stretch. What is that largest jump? 12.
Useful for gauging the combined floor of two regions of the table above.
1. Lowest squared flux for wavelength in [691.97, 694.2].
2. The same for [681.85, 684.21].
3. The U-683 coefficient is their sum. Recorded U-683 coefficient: 1527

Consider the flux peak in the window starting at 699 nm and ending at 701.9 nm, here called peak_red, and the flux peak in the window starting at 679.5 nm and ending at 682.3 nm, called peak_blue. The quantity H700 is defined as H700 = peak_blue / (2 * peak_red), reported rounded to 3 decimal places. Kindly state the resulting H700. 0.518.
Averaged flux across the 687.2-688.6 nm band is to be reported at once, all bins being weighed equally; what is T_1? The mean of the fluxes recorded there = 31.6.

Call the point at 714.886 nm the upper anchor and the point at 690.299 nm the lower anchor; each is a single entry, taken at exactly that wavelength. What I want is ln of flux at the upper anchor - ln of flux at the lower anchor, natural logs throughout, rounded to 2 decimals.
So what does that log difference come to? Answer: 0.39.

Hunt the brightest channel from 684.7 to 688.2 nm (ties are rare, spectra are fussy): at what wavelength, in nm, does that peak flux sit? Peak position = 685.073 nm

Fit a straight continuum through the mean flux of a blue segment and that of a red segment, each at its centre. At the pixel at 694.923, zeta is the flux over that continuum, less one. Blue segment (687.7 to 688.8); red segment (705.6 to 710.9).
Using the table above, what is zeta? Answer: -0.11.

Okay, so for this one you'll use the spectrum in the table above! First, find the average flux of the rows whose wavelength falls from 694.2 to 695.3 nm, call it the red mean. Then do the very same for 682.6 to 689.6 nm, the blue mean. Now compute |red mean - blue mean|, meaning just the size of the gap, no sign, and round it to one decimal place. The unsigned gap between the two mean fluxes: 1.4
